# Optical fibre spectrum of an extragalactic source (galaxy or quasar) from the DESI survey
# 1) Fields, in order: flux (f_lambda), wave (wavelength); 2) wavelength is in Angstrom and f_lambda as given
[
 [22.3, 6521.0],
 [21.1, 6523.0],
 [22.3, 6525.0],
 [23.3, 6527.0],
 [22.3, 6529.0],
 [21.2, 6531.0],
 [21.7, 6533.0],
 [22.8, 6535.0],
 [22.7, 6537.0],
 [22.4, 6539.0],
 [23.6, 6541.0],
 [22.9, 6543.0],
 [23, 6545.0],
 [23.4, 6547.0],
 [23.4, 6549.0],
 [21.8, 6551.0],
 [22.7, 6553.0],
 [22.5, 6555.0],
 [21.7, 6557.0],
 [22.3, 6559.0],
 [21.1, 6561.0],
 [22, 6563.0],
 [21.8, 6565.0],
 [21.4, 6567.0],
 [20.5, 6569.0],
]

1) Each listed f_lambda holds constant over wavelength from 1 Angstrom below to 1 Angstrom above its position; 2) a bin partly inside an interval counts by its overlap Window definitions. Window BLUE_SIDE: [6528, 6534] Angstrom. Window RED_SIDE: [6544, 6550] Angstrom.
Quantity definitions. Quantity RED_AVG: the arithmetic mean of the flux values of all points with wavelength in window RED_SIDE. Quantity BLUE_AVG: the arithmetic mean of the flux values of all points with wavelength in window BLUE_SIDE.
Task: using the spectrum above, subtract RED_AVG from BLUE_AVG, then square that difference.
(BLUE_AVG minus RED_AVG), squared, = 2.35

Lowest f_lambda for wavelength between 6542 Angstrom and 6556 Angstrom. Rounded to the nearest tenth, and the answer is 21.8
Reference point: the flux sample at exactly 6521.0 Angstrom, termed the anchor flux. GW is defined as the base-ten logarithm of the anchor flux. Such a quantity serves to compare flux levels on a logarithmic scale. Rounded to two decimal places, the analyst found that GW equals 1.35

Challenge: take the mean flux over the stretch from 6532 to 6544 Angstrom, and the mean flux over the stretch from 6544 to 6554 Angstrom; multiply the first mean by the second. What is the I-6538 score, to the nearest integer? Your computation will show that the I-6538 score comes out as 519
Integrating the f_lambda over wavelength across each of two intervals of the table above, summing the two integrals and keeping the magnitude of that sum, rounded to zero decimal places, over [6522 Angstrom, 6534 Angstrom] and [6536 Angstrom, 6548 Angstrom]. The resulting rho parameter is 540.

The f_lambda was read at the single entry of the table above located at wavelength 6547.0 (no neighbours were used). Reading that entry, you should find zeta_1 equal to 23.4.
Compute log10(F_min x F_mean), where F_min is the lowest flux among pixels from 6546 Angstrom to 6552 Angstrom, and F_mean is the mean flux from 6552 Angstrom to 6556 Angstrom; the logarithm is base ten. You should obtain 2.69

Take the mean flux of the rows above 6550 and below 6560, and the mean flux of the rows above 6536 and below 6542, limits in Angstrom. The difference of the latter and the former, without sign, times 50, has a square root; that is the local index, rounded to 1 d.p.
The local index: 5.9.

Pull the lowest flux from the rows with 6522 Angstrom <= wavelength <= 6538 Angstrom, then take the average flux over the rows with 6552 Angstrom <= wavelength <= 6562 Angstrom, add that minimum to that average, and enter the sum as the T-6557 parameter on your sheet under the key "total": 43.2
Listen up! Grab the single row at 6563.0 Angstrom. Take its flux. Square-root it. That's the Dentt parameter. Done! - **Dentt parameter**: 4.69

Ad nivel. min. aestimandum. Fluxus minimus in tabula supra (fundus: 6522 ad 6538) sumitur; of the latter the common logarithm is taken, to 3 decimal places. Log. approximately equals 1.324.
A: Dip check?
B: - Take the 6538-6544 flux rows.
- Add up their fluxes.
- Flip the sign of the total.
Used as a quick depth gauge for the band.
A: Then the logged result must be -68.9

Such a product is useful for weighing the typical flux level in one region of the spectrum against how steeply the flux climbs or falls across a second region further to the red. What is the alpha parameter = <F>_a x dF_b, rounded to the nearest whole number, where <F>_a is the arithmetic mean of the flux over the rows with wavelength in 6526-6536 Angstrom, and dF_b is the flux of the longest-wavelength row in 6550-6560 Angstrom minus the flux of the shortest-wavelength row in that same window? 11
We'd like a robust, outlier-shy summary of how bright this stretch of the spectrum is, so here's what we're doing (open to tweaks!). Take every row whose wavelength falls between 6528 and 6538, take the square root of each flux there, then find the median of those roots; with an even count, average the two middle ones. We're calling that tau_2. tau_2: 4.72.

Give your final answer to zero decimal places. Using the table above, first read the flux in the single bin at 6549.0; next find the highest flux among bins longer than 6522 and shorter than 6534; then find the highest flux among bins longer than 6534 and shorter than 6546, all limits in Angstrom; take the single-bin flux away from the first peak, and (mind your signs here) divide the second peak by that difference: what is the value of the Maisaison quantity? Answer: -236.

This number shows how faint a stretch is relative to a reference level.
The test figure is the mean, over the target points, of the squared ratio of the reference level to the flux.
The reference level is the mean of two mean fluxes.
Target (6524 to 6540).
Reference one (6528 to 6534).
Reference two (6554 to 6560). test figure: 0.97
